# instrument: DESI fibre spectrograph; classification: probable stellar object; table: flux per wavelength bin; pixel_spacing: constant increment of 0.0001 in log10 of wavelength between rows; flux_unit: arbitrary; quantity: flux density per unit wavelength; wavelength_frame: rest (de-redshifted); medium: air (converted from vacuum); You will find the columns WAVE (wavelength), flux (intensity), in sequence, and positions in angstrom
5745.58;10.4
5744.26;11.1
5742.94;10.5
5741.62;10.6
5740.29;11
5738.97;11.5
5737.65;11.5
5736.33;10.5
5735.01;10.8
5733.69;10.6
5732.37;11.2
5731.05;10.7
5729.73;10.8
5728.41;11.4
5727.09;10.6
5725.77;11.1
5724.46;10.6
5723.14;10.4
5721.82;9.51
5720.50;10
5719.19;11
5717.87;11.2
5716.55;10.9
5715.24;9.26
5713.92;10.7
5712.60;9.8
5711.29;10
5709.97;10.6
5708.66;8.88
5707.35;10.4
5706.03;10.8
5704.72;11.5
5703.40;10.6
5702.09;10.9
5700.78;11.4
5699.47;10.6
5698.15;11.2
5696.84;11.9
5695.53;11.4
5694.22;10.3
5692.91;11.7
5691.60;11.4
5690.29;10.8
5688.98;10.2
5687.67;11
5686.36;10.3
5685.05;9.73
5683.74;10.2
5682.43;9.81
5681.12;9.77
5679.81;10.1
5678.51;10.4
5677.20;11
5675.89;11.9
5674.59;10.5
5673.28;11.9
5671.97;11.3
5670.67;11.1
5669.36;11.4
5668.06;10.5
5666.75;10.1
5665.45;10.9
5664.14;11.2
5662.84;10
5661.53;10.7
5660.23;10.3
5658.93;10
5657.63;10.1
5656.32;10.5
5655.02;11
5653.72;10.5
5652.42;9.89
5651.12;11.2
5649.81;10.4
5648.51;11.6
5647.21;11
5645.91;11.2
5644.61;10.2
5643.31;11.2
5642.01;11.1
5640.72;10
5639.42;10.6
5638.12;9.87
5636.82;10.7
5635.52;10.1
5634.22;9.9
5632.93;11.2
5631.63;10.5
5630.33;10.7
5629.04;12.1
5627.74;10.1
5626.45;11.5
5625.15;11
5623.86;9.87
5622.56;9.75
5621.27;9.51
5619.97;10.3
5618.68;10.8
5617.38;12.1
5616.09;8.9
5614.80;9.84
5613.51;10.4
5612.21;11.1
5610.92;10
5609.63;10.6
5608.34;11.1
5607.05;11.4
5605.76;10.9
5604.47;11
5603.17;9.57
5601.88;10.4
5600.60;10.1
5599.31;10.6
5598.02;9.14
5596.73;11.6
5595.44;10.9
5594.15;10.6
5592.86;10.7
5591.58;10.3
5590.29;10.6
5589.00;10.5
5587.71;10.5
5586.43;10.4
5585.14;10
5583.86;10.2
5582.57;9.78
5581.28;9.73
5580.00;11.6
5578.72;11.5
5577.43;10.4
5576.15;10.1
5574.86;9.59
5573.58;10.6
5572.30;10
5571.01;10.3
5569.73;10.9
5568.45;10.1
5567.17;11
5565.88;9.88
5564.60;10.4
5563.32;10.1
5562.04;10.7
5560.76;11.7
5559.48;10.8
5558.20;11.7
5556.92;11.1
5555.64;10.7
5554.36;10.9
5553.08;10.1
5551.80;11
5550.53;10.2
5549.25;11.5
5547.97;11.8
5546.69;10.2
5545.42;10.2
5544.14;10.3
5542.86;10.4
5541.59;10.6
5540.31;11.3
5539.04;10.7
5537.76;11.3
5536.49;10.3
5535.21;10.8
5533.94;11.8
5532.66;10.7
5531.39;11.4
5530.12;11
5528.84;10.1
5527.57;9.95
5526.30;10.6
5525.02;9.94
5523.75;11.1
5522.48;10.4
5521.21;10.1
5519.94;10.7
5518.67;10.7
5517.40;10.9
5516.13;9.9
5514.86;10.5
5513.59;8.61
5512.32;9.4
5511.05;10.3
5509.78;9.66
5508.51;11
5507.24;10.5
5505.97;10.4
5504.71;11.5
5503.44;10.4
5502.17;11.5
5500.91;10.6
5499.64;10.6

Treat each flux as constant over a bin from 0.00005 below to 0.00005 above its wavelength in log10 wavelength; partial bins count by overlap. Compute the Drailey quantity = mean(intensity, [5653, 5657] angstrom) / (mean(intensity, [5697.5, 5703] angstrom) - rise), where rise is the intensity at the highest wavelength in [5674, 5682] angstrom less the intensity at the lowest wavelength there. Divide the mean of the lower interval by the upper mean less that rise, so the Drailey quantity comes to 0.91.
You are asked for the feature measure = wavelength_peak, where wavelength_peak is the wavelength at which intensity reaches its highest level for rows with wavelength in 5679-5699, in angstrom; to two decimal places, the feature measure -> 5696.84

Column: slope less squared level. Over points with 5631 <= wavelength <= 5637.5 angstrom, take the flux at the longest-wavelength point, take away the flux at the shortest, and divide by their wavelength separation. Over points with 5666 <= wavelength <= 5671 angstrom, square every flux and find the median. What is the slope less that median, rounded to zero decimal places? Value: -117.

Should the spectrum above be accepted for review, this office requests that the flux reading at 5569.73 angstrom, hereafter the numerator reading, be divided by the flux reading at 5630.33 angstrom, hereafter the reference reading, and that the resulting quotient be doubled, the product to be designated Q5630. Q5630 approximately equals 2.0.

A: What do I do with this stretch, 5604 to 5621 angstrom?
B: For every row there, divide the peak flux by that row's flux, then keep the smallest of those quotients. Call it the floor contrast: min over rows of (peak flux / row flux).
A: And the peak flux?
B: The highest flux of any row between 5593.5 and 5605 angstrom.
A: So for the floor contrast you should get 0.959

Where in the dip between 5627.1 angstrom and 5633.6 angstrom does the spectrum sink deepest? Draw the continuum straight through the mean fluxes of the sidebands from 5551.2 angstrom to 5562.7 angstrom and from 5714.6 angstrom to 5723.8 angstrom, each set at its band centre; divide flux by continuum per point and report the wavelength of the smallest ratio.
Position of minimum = 5627.74 angstrom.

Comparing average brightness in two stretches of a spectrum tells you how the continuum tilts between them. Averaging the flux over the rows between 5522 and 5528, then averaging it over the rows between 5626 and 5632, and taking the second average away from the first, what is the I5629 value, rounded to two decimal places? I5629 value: -0.58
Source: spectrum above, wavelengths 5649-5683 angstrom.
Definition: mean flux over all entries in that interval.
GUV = 10.6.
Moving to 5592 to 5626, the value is 10.5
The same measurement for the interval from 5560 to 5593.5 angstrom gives 10.4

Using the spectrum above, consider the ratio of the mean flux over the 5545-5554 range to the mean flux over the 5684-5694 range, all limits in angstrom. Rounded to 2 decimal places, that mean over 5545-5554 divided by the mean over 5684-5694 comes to 1.00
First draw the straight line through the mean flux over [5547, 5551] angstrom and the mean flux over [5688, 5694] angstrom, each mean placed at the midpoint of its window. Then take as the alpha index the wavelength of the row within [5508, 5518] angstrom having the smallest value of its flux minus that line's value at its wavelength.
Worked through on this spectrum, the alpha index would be 5513.59 angstrom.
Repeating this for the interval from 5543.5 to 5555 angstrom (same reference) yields 5553.08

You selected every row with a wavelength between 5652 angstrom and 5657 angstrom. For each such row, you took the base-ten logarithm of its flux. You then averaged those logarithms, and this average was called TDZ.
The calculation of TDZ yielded 1.02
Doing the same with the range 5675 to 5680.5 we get 1.03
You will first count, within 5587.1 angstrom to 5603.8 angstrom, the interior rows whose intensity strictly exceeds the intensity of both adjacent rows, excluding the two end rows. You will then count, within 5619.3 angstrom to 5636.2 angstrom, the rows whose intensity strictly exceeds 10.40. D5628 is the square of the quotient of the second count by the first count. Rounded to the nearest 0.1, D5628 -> 1.4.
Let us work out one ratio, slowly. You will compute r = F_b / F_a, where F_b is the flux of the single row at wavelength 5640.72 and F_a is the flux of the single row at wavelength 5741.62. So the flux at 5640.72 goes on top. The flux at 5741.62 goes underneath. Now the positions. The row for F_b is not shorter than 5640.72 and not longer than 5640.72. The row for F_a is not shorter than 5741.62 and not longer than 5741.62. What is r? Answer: 0.94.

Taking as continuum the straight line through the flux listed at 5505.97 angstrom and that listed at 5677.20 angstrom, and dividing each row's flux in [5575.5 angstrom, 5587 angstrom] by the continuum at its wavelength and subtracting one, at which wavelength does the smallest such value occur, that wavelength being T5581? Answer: 5581.28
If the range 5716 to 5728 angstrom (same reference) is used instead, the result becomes 5721.82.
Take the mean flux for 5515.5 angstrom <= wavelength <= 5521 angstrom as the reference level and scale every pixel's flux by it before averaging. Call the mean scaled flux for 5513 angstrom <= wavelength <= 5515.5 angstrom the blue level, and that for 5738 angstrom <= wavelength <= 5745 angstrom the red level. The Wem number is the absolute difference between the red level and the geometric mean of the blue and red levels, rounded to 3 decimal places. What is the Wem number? 0.068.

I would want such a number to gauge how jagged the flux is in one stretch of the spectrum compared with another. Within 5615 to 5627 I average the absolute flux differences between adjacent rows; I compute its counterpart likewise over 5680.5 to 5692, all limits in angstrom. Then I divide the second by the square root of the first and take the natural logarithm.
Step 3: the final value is -0.64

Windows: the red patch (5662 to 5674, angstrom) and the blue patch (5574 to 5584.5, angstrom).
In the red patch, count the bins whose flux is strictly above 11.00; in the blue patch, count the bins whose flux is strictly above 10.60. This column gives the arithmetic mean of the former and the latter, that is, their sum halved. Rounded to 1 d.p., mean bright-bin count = 3.5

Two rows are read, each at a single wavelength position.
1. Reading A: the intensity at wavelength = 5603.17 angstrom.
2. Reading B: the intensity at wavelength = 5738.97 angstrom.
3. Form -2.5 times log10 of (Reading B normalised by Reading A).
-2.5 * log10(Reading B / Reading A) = -0.20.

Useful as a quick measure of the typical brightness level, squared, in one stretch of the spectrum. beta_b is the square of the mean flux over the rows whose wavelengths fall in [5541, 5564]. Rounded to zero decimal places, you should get 116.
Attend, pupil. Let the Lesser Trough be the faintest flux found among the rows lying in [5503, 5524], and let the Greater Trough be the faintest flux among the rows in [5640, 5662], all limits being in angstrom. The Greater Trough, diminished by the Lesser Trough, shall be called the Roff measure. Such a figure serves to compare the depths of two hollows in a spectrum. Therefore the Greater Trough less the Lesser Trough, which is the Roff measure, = 1.3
